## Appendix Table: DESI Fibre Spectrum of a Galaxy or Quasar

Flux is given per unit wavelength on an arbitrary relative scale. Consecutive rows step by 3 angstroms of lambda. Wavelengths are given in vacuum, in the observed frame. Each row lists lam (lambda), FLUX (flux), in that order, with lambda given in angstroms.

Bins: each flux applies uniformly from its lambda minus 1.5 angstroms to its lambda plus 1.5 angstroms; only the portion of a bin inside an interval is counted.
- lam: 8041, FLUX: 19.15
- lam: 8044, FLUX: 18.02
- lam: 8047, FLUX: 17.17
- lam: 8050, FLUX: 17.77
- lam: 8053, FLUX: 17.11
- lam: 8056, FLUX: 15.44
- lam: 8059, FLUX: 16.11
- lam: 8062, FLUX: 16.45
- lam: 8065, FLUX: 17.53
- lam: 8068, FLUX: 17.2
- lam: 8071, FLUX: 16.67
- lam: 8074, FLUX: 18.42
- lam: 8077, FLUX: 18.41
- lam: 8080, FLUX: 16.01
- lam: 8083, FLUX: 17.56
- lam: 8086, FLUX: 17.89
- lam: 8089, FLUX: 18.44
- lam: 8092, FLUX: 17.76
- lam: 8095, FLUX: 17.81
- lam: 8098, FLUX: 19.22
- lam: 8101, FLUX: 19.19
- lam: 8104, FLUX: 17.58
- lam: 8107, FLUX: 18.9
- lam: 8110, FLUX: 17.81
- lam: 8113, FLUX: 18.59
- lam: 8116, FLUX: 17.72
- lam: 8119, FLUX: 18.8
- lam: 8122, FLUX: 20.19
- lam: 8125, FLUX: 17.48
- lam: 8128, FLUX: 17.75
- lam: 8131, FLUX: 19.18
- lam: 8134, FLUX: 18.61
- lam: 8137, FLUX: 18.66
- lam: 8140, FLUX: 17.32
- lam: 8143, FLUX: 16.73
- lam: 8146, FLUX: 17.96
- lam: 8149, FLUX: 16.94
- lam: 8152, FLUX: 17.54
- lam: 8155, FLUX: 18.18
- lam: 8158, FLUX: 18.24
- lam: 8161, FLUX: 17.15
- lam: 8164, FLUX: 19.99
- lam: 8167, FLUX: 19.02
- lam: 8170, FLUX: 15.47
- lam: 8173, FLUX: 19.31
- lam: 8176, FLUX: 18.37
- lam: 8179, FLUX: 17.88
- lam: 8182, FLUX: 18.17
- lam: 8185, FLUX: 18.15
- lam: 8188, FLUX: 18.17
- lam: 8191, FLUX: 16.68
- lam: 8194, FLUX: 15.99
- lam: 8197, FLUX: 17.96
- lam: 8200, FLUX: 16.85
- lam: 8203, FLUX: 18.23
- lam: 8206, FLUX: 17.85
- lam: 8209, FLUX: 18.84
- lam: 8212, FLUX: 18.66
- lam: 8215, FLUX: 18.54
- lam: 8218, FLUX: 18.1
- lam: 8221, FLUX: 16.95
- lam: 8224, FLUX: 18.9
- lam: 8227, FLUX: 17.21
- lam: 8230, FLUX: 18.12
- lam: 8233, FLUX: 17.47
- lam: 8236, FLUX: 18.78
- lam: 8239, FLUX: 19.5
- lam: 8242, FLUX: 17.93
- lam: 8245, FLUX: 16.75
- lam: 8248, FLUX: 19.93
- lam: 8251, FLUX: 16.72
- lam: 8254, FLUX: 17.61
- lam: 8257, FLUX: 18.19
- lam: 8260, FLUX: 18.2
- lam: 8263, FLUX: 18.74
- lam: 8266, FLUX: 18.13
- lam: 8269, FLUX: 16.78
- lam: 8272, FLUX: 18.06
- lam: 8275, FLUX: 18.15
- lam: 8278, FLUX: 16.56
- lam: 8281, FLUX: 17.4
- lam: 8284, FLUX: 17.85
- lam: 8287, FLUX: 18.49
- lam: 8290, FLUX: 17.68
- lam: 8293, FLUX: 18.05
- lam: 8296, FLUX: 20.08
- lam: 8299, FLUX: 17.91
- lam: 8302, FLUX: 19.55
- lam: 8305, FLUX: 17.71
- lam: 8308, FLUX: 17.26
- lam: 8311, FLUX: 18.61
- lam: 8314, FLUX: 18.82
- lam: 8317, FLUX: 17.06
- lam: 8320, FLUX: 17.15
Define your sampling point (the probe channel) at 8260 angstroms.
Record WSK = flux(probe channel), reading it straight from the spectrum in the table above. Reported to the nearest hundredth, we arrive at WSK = 18.20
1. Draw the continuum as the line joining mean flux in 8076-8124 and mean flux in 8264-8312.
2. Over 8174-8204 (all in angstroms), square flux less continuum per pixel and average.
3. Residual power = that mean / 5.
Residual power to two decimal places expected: 0.17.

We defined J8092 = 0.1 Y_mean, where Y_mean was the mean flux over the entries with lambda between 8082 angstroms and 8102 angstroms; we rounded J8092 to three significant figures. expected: 1.83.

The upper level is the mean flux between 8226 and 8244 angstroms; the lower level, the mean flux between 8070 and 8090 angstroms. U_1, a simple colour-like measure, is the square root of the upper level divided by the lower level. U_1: 1.015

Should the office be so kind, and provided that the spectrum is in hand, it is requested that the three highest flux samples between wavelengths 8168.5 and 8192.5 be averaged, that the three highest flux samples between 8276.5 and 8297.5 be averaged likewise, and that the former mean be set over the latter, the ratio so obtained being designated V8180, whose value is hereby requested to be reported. 0.986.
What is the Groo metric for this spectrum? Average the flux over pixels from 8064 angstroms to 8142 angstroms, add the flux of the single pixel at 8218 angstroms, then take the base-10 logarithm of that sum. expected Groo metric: 1.559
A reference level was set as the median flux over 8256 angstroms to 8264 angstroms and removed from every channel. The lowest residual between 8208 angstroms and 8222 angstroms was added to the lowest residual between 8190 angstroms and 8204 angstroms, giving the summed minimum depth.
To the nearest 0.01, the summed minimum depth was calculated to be -3.46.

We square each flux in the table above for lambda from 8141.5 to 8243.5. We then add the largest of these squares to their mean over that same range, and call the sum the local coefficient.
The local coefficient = 722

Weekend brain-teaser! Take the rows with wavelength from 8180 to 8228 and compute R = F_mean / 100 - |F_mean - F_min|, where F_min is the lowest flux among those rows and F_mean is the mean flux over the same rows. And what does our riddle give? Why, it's -1.7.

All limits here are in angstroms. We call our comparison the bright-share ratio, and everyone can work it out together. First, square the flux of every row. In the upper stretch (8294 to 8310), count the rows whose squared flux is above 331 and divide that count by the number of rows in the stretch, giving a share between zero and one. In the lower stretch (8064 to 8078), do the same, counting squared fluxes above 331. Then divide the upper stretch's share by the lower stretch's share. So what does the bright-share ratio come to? 1.0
